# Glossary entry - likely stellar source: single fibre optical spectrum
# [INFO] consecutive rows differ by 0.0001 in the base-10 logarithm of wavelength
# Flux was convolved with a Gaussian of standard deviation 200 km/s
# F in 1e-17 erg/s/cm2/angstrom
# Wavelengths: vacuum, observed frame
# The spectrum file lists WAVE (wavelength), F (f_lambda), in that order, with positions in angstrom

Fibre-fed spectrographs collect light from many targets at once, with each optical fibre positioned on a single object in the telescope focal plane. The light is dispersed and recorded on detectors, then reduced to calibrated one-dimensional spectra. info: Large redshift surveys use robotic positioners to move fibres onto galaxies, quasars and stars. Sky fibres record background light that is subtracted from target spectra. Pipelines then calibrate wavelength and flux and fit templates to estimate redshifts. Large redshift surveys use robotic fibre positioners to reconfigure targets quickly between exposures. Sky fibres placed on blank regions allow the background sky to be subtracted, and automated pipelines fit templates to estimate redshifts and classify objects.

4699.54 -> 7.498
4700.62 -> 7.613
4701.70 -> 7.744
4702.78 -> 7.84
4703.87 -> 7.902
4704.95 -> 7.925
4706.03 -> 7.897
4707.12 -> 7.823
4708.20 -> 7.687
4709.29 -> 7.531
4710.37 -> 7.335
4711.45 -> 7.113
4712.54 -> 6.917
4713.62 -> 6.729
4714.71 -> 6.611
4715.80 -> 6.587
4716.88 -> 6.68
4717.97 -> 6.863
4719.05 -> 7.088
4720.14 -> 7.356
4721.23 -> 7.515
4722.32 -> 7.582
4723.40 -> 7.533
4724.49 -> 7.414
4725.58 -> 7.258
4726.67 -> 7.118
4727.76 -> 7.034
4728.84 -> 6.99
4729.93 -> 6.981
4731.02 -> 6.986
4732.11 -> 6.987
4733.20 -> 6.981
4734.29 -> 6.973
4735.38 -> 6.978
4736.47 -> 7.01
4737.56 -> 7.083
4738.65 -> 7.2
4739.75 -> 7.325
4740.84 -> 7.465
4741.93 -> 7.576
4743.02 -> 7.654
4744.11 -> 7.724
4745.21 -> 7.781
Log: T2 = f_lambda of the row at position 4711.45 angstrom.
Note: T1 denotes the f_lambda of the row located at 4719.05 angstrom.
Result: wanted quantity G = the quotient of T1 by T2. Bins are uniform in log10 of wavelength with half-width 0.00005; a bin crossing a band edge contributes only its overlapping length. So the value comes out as 1.00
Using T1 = 7.088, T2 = 7.113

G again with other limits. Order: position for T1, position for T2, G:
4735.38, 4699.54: 0.93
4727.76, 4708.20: 0.92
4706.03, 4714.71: 1.19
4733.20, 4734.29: 1.00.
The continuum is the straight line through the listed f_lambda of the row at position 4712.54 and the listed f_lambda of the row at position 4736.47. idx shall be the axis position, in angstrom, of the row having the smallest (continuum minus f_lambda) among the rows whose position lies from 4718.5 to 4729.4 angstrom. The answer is 4722.32 angstrom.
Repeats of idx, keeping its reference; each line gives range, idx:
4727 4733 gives 4727.76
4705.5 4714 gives 4706.03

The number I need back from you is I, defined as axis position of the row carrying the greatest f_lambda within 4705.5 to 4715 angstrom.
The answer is 4706.03 angstrom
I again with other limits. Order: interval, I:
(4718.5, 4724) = 4722.32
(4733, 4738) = 4737.56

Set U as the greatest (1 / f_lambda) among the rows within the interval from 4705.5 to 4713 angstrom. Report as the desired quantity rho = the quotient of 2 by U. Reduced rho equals 13.8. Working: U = 0.145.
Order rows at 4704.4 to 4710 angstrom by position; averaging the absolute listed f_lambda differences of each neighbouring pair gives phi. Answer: 0.10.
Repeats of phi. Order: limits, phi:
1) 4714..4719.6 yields 0.13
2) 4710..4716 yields 0.15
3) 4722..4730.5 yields 0.09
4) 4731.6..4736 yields 0.01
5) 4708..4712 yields 0.19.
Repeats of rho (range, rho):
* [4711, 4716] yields 13.2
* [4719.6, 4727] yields 14.2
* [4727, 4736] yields 13.9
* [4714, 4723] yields 13.2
